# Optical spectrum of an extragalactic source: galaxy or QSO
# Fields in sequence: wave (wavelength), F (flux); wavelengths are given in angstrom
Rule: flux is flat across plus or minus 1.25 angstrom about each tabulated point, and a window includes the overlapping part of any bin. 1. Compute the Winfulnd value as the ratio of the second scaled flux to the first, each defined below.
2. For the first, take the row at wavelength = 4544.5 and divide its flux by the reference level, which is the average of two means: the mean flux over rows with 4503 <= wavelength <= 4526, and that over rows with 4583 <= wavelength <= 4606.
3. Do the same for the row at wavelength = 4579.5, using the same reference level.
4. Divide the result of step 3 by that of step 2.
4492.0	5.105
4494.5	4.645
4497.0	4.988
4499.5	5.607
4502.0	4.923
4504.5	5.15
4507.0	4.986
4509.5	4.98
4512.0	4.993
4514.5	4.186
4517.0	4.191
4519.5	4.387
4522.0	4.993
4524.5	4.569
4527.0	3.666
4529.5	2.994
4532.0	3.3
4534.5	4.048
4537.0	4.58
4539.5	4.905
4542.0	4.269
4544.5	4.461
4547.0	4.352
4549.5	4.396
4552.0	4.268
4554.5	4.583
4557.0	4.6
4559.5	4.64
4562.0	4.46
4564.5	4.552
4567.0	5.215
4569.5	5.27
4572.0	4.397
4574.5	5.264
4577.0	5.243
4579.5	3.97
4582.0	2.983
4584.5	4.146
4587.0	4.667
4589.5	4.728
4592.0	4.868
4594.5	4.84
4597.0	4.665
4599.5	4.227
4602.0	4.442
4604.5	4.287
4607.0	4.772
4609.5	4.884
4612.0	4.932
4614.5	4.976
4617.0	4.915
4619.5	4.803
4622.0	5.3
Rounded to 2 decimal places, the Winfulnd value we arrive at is 0.89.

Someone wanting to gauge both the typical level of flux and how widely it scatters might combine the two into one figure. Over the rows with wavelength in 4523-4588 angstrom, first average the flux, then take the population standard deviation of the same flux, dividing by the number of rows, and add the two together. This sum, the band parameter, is 4.98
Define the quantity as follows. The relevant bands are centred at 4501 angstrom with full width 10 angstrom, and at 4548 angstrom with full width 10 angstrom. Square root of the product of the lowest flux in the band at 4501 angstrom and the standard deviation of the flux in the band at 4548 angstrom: 0.6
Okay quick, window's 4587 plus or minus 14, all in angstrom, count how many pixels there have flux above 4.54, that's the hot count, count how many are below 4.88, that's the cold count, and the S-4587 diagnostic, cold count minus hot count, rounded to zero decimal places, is 2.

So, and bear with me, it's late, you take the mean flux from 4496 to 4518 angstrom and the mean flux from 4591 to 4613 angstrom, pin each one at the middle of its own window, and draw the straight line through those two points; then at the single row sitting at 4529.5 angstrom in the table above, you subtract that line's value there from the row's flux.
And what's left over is -1.8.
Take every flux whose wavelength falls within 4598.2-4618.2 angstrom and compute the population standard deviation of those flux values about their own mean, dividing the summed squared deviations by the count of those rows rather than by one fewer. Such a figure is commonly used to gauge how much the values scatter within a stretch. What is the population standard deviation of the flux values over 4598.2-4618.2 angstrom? 0.29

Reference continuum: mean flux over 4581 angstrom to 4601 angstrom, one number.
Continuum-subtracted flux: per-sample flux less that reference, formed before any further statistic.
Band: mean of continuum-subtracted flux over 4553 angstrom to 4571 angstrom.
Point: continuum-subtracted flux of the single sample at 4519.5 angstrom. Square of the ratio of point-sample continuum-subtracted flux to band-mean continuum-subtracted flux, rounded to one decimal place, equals 0.0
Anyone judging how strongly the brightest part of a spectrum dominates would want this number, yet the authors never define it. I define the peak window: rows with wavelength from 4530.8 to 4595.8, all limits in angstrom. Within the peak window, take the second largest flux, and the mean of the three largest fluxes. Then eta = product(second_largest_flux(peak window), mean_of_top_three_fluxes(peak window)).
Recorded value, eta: 27.7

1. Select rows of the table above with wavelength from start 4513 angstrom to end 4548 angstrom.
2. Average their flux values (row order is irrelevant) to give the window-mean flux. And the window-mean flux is 4.21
